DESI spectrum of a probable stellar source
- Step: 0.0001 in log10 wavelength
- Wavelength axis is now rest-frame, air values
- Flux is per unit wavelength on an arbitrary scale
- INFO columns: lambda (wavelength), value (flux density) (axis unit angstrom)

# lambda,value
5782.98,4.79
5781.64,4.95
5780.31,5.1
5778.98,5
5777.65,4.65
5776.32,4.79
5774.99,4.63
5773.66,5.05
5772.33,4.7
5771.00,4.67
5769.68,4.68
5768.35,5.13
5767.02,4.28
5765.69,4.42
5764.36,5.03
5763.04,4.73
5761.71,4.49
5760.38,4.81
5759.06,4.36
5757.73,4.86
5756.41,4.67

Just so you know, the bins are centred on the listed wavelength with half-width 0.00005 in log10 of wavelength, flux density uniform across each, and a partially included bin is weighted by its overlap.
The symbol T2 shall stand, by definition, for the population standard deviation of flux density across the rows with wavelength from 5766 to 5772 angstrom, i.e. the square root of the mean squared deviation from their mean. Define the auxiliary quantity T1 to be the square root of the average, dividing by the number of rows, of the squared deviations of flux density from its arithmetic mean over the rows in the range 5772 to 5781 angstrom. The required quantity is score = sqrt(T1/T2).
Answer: 0.8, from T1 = 0.18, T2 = 0.30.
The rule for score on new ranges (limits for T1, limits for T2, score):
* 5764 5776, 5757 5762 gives 1.1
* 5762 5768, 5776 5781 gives 1.3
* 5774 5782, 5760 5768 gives 0.8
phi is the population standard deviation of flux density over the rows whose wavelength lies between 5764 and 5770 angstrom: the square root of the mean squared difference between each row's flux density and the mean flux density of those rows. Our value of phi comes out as 0.33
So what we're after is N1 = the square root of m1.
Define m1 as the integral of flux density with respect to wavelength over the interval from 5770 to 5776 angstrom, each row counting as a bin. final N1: 5.35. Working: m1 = 29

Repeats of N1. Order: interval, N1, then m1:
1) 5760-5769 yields 6.50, 42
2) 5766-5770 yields 4.32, 19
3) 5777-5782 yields 4.96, 25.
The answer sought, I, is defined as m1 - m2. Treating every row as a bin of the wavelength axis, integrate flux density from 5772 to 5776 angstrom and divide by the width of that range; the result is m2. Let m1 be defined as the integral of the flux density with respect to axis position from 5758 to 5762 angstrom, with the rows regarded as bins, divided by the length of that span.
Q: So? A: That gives -0.2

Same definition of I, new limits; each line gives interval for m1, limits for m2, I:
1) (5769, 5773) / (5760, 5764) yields 0.0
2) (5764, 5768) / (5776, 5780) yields -0.3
